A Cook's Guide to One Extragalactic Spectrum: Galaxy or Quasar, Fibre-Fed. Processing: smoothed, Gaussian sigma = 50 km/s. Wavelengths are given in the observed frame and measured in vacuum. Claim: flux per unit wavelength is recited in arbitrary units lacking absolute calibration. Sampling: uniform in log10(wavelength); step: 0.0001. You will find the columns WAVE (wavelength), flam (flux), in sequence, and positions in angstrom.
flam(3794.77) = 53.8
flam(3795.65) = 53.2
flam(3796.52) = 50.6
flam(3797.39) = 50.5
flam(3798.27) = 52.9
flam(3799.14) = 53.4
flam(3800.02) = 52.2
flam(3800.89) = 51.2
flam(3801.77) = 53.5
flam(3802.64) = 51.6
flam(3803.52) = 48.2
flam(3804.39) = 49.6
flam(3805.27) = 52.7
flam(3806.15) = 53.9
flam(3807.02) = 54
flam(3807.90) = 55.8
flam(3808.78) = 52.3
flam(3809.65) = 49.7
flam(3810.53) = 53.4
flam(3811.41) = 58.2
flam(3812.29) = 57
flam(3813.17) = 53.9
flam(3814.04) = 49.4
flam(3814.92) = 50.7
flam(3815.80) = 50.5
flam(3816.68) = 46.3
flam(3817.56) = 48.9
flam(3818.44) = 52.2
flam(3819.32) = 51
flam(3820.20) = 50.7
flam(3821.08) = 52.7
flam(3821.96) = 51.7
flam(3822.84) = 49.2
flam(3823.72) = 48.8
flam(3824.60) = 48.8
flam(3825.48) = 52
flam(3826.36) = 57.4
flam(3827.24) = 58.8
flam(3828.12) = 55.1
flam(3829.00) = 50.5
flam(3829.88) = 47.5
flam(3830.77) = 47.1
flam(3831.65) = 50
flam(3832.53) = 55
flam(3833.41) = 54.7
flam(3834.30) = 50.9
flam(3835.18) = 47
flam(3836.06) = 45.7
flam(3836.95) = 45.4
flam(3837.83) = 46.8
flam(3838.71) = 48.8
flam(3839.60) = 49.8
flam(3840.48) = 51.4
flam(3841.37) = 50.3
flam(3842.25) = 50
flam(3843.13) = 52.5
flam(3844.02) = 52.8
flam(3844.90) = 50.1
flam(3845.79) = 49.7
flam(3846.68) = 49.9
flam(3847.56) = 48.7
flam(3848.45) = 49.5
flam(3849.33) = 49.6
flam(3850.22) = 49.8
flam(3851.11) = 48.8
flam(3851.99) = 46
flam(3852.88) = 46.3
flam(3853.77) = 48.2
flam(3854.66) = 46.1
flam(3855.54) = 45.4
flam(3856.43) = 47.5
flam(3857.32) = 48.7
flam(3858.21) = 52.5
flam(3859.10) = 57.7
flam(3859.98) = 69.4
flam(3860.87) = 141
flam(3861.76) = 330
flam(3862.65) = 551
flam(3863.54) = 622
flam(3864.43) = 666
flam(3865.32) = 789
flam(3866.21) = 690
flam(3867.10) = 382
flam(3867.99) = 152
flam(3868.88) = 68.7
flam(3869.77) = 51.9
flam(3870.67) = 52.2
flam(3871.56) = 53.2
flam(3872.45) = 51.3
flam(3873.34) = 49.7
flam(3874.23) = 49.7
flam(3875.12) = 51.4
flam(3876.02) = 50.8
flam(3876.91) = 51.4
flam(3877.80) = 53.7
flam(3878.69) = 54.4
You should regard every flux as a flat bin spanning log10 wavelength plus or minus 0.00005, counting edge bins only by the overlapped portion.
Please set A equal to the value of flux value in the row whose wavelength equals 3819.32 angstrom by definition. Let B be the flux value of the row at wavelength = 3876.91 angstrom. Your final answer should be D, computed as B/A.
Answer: 1.01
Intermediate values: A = 51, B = 51.4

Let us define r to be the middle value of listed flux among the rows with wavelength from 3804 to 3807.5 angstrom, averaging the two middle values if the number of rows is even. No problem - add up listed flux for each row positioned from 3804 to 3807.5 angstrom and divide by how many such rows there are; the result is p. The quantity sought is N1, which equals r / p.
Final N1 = 1.01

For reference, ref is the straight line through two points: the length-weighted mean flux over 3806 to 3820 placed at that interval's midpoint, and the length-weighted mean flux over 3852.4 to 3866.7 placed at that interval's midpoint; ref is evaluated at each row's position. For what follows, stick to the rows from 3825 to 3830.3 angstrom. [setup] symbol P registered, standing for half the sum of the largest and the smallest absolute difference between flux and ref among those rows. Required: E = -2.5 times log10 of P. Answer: -4.6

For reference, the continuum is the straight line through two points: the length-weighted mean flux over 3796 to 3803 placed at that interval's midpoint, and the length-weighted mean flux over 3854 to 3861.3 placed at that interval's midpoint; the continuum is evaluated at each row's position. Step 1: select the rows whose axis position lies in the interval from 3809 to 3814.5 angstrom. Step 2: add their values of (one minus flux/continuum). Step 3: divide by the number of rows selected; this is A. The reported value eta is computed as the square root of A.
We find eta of 0.12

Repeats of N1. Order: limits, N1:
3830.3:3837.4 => 0.98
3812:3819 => 0.99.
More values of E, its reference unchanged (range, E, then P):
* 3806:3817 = -3.1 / 17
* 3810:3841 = -4.5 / 64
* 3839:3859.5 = -5.5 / 166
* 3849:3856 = -5.7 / 186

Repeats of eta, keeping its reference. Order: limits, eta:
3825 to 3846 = 0.37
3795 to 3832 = 0.23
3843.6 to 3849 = 0.42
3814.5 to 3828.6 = 0.29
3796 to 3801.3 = 0.05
